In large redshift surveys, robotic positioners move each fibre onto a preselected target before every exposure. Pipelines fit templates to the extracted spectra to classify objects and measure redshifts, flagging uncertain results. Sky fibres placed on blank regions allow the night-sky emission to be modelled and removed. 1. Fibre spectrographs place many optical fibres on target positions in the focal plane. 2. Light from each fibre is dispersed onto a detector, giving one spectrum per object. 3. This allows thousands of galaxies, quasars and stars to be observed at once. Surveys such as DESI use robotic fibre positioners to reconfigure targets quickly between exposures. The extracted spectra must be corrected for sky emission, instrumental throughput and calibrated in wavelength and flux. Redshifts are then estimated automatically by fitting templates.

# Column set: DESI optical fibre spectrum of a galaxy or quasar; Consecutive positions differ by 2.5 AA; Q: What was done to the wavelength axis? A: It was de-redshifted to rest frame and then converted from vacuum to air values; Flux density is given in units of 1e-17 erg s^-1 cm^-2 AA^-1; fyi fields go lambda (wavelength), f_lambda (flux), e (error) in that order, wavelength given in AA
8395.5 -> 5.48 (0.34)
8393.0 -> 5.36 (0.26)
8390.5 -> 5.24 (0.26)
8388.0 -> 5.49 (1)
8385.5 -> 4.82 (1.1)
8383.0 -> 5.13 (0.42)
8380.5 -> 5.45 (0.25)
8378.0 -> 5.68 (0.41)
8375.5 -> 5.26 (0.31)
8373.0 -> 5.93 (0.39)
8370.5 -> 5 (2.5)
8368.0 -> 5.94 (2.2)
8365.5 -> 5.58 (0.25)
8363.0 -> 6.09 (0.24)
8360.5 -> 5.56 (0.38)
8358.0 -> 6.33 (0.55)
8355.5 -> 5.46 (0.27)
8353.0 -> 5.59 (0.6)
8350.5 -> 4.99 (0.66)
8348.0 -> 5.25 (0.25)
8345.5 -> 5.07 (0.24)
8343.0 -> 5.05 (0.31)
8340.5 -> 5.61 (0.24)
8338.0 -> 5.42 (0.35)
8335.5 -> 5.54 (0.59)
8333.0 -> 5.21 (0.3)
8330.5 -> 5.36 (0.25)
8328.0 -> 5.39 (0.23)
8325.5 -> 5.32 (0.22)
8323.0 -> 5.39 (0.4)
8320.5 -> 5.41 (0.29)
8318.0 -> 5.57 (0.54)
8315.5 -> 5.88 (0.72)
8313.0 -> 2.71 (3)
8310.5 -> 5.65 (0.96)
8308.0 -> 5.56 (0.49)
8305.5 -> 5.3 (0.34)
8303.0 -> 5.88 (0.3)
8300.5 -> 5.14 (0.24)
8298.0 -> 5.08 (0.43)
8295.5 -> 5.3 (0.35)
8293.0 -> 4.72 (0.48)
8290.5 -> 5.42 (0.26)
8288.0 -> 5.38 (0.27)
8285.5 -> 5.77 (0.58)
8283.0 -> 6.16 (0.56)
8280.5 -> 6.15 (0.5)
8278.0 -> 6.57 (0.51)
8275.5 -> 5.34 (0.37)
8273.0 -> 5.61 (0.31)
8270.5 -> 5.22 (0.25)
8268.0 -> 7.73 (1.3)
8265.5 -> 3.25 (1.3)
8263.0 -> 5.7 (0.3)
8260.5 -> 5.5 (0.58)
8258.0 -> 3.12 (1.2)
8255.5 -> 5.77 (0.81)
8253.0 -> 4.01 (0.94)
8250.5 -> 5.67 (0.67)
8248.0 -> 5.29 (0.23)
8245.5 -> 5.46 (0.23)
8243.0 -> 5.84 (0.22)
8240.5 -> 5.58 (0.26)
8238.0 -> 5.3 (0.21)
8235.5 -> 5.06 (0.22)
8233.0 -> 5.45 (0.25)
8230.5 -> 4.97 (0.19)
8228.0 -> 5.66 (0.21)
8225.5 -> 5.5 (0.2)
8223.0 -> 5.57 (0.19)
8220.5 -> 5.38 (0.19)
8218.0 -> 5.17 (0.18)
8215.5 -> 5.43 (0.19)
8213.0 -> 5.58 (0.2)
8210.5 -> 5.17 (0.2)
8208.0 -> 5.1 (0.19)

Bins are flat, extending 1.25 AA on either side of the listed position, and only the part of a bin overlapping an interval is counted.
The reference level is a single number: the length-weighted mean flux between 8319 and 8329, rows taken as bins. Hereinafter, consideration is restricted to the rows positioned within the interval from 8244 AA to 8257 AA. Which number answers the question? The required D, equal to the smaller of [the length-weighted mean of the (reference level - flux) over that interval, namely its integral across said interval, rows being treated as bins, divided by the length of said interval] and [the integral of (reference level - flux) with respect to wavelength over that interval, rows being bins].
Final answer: 0.2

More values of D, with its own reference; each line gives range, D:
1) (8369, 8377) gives -0.3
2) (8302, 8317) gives 0.2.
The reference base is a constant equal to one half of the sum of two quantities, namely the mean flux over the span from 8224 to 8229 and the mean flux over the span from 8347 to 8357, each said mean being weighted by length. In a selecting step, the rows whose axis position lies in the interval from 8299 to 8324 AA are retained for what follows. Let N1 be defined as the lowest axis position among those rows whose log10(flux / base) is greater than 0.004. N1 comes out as 8303.0 AA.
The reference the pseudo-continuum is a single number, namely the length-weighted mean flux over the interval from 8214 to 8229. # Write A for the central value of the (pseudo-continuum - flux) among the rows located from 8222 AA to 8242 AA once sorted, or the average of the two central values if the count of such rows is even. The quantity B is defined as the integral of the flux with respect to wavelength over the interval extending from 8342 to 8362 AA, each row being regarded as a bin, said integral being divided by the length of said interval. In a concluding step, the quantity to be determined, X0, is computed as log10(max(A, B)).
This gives 0.734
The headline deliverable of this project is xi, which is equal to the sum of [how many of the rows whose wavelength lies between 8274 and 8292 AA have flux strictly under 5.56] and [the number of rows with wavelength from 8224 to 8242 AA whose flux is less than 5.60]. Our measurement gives 9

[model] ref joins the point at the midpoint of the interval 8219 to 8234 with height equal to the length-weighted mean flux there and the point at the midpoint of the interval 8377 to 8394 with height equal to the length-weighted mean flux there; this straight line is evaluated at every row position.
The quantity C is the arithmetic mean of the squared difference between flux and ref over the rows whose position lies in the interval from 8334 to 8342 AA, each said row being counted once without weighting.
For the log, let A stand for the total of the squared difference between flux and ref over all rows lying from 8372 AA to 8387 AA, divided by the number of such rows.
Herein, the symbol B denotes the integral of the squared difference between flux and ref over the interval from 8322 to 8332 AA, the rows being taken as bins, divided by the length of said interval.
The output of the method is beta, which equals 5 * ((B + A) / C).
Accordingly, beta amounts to 17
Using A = 0.13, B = 0.00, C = 0.041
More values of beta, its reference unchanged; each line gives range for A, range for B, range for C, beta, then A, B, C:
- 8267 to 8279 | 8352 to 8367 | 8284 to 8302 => 83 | 1.40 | 0.31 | 0.102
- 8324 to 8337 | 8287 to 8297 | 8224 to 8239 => 9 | 0.01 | 0.11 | 0.067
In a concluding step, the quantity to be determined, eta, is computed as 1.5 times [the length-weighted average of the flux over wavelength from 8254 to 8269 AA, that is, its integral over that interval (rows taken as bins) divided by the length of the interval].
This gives 7.7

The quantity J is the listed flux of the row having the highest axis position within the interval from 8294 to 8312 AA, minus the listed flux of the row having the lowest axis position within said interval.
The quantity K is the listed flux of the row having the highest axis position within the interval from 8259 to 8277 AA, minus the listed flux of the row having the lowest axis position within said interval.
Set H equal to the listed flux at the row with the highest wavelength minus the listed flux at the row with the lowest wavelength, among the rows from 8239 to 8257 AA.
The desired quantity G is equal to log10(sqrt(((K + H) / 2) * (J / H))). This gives -0.8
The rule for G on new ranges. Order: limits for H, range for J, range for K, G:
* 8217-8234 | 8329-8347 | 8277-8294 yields 0.0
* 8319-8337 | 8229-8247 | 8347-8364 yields 0.1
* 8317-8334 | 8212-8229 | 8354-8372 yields -0.5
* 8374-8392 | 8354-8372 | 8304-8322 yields 0.0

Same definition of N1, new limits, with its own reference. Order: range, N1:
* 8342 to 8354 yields 8353.0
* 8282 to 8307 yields 8283.0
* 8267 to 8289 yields 8268.0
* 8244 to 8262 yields 8250.5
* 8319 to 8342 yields 8335.5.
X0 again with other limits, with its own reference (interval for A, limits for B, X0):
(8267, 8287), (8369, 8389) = 0.728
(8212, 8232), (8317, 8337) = 0.732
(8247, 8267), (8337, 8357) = 0.726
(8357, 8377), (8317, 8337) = 0.732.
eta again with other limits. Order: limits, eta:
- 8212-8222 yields 8.1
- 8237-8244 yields 8.4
